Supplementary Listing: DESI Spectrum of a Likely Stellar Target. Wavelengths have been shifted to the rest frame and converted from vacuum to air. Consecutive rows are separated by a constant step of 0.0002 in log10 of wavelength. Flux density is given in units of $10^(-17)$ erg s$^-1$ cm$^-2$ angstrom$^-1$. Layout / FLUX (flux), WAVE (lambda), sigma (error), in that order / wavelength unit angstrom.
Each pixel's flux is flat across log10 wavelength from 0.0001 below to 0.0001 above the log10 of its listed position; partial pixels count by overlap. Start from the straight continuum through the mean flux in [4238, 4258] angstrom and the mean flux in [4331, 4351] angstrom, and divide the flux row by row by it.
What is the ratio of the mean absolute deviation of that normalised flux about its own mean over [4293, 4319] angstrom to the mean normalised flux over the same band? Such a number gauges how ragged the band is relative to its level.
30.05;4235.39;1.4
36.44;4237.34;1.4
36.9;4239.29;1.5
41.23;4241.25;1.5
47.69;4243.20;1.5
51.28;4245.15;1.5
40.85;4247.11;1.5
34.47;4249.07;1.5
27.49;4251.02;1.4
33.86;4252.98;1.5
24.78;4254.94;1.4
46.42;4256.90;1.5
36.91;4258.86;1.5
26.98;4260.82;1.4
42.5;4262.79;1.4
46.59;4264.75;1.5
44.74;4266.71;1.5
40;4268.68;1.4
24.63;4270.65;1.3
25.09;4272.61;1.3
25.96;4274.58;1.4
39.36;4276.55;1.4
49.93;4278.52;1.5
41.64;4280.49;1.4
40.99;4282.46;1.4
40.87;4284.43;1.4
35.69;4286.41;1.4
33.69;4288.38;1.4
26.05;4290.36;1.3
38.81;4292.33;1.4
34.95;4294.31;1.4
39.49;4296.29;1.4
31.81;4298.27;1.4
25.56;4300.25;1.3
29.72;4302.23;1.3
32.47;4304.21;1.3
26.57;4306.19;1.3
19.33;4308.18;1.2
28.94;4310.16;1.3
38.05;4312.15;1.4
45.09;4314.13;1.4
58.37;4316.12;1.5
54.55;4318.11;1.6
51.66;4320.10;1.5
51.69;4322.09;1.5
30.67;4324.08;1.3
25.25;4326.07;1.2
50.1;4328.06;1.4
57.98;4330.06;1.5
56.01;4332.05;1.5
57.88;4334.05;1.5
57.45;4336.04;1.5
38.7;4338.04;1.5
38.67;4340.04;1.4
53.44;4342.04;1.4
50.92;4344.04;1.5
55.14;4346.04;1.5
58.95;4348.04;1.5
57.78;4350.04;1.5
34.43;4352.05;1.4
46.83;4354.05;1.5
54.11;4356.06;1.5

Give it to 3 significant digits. 0.232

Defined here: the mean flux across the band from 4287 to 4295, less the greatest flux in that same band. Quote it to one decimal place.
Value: -5.4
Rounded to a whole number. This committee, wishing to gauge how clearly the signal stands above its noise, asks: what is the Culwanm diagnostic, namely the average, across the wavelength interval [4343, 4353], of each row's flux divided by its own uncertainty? 35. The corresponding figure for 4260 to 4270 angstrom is 28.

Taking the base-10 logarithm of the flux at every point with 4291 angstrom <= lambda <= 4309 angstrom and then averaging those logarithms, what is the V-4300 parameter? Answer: 1.48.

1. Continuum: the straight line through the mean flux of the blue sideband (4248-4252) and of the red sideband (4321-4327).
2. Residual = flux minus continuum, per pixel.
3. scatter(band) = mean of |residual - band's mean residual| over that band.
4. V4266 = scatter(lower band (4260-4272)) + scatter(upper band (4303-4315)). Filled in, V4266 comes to 14.6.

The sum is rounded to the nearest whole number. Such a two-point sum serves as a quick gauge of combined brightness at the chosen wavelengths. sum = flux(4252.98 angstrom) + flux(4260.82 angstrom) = 61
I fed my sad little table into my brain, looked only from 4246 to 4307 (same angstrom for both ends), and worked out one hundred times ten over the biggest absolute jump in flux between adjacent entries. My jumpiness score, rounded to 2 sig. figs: 46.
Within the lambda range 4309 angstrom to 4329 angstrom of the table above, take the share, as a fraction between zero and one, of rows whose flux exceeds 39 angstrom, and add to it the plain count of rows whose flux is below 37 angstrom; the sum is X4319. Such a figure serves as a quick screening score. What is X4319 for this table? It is 3.6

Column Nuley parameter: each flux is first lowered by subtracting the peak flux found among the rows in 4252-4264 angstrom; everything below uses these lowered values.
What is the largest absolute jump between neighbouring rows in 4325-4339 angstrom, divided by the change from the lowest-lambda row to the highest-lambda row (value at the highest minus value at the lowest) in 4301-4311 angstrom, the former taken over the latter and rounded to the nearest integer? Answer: -32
